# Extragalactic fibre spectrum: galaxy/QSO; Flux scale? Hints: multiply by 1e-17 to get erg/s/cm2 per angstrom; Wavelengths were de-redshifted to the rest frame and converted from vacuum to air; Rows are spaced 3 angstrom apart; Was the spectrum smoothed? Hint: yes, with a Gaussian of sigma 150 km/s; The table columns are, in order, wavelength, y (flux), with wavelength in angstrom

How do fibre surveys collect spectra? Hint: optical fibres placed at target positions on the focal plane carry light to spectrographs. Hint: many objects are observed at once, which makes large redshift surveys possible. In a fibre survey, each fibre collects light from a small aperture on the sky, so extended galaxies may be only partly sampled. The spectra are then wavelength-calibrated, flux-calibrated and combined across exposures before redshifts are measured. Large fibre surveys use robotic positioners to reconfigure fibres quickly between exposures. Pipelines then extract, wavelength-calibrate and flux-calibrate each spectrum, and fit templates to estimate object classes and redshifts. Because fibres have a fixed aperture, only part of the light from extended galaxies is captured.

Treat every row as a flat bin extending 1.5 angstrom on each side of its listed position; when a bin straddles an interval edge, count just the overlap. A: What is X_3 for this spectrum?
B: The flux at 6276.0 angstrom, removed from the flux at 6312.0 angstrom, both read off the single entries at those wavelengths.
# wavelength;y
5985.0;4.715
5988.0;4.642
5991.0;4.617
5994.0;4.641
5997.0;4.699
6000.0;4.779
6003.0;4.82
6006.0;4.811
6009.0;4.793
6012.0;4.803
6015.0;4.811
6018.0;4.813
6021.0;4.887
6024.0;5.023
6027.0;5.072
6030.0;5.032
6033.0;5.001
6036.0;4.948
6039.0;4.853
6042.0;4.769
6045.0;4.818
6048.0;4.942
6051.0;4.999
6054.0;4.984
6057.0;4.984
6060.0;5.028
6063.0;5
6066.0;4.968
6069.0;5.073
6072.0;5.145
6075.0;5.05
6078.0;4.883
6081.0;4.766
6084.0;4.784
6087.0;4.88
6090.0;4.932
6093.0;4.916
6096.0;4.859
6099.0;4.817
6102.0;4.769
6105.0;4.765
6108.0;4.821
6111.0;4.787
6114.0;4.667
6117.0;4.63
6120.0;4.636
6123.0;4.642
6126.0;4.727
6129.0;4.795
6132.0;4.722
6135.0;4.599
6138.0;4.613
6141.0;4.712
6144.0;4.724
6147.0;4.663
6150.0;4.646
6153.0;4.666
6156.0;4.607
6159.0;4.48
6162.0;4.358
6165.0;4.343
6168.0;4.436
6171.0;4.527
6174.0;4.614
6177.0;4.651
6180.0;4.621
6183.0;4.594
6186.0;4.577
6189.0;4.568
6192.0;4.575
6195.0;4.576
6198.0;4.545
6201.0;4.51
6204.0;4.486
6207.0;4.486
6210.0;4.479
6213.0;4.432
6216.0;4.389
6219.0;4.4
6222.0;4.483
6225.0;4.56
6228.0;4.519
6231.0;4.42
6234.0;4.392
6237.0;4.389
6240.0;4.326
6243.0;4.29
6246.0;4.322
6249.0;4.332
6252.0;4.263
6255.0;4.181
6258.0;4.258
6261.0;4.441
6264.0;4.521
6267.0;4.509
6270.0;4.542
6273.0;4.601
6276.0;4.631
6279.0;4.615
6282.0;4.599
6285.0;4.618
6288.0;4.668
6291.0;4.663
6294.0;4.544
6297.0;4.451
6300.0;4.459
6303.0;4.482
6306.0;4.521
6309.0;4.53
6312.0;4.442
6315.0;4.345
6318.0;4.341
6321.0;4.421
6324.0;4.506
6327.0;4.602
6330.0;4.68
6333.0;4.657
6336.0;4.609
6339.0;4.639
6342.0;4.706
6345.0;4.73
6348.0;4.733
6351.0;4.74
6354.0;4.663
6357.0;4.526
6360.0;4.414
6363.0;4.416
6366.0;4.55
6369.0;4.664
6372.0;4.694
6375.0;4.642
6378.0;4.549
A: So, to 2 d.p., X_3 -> -0.19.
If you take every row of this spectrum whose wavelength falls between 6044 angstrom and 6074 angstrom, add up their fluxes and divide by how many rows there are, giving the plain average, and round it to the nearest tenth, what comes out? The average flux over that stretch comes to 5.0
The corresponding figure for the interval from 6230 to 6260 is 4.3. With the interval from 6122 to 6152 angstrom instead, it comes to 4.7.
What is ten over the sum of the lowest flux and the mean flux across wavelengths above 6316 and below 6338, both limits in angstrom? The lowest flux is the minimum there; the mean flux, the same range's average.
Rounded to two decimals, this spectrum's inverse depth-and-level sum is 1.13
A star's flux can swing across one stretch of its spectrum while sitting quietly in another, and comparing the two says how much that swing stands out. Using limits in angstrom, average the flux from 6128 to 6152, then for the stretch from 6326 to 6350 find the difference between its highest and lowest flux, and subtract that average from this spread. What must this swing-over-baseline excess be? -4.55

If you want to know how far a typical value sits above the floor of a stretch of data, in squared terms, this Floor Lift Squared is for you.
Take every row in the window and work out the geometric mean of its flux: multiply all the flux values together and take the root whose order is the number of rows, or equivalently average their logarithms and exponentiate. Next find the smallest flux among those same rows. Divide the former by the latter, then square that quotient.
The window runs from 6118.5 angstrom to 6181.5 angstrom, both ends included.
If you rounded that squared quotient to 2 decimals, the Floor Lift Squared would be 1.13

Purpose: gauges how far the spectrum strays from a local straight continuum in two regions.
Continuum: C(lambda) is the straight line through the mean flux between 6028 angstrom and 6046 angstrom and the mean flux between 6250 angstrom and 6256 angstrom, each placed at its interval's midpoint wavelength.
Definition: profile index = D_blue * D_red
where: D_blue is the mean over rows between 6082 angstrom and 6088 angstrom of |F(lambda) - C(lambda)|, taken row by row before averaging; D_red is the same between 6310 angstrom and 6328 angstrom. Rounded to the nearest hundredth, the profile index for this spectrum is 0.03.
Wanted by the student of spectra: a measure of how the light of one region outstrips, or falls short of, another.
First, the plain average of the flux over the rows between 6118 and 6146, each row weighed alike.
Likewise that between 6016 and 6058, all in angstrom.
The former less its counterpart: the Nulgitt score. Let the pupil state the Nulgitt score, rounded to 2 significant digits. -0.25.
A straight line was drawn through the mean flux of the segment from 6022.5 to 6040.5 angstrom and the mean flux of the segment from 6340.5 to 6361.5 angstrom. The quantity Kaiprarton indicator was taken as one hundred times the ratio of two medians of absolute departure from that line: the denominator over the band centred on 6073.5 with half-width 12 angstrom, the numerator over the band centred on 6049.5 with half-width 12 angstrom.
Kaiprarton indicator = 44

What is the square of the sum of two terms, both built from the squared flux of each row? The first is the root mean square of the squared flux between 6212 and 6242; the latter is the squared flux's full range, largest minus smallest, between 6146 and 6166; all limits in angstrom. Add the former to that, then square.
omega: 509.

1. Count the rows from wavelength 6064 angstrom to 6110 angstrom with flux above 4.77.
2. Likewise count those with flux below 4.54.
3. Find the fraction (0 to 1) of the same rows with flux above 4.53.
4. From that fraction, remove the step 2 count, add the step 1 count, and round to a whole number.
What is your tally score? 13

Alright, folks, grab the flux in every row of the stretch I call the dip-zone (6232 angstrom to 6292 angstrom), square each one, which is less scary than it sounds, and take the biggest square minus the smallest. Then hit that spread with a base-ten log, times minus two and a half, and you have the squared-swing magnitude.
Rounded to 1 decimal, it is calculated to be -1.6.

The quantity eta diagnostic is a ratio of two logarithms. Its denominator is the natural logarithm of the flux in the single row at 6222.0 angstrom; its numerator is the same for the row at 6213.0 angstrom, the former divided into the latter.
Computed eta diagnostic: 0.99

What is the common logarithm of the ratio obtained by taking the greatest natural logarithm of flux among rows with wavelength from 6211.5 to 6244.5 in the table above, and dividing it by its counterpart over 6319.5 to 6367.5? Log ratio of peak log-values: -0.011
